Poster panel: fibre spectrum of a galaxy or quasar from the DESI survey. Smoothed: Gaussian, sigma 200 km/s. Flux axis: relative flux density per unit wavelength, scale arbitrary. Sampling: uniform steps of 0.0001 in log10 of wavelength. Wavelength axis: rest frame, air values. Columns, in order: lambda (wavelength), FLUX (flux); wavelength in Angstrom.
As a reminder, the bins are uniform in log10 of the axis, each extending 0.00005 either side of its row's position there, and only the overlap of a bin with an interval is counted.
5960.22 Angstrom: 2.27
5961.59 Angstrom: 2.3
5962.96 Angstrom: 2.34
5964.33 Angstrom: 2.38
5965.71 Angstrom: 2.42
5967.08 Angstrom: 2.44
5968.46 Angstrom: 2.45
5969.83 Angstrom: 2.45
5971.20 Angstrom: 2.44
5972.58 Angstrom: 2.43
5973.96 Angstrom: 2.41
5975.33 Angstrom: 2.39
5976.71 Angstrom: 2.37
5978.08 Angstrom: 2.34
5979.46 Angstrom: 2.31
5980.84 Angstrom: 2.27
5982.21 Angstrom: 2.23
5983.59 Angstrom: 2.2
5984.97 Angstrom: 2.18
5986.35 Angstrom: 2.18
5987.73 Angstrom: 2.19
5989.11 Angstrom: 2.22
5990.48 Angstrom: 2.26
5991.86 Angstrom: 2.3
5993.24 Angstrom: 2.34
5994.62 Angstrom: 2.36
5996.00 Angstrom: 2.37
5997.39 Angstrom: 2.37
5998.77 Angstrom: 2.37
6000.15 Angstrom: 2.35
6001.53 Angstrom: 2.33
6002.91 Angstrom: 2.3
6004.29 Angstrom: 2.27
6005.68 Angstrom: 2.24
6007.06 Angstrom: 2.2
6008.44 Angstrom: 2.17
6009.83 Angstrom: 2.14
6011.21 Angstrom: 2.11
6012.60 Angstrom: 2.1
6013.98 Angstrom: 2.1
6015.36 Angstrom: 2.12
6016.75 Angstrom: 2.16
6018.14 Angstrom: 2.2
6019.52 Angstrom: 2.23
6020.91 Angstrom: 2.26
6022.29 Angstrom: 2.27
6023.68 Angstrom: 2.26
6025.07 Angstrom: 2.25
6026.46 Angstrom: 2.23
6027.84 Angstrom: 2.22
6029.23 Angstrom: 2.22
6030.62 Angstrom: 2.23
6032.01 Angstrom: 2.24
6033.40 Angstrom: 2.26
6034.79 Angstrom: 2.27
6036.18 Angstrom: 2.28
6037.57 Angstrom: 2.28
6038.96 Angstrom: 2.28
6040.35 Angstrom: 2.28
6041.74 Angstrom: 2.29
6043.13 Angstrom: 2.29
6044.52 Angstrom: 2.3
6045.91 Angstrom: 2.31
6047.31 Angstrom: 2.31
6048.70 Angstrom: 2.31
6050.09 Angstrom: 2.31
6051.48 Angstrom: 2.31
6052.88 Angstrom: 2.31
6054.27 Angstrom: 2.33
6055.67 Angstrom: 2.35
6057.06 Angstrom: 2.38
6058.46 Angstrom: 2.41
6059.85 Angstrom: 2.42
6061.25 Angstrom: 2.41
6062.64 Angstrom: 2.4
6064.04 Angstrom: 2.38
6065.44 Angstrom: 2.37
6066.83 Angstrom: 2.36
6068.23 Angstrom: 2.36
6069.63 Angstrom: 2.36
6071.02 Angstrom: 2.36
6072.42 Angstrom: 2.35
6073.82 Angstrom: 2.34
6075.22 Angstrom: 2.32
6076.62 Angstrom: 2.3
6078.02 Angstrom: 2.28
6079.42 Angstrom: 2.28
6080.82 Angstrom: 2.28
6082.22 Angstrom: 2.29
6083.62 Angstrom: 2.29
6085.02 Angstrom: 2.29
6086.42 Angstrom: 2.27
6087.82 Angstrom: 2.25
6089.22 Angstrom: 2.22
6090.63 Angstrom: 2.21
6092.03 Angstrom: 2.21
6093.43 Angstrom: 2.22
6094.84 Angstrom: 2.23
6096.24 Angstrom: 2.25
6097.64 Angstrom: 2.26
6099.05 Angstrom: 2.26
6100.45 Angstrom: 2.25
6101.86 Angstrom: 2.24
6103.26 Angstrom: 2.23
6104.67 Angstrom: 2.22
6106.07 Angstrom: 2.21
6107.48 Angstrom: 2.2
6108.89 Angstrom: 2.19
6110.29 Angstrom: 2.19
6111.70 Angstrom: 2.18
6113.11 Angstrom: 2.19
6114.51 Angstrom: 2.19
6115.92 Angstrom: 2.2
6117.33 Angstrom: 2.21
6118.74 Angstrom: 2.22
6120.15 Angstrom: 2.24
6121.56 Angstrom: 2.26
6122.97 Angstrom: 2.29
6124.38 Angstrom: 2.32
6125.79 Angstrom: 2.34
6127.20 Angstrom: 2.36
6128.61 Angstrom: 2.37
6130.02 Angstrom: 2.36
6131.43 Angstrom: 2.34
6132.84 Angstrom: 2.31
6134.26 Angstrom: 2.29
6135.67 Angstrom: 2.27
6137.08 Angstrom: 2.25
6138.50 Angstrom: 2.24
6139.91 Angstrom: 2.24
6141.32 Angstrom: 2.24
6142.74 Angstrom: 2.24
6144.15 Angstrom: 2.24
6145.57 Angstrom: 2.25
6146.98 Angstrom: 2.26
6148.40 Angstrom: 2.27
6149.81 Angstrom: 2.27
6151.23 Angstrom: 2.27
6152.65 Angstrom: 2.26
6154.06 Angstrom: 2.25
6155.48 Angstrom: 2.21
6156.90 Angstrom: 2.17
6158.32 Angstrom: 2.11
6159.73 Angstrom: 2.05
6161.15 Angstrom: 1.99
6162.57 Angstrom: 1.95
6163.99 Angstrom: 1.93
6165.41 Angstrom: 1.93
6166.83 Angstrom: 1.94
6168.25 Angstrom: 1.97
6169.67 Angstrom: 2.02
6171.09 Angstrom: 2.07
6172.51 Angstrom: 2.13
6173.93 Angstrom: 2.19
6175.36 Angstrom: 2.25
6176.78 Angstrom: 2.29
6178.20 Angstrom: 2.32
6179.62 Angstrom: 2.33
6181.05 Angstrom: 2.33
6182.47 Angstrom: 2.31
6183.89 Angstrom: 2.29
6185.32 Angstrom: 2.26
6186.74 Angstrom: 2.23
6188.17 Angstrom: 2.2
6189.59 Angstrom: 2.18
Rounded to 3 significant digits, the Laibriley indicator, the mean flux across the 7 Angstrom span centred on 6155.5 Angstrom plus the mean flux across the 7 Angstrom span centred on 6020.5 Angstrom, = 4.44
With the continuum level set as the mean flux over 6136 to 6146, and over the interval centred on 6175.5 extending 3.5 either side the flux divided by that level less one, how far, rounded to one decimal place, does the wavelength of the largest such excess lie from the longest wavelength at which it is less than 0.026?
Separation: 1.4 Angstrom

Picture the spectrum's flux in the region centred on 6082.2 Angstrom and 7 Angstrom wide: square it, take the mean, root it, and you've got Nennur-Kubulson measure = 2.29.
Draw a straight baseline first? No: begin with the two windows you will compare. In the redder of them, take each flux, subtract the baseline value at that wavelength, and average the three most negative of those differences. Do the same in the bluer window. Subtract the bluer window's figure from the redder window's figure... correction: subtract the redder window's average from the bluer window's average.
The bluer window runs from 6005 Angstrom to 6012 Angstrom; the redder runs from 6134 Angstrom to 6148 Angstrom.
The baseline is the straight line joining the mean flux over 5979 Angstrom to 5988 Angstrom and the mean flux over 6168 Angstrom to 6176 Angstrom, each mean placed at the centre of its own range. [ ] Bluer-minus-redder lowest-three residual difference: -0.18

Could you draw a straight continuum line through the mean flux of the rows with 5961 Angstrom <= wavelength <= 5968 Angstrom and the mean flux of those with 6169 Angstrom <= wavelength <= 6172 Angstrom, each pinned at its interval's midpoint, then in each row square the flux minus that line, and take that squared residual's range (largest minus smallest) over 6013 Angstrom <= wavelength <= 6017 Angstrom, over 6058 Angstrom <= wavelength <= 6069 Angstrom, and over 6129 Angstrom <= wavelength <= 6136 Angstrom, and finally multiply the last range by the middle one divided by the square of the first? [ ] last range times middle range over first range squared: 1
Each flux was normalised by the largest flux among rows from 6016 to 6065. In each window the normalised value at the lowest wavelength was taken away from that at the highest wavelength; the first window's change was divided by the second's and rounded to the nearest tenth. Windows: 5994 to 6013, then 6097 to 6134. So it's -5.2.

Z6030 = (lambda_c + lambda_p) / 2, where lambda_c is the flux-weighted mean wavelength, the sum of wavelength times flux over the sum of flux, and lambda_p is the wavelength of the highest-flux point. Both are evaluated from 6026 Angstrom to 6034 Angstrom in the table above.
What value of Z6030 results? 6031.7 Angstrom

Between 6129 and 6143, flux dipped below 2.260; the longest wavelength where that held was 6142.74 Angstrom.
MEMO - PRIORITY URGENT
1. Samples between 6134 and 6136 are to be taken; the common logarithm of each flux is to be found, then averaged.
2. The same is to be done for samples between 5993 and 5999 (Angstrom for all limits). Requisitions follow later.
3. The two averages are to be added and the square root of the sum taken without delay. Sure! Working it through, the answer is 0.855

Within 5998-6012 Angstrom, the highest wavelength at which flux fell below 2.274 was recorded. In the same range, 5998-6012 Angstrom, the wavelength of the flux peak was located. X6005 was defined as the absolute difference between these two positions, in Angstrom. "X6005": 12.4 Angstrom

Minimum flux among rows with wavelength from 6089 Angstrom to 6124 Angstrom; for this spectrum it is 2.18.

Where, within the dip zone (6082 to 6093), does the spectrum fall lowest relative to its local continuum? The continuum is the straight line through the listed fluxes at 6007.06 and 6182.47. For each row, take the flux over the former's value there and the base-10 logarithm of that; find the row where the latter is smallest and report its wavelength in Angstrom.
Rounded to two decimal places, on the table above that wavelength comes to 6092.03 Angstrom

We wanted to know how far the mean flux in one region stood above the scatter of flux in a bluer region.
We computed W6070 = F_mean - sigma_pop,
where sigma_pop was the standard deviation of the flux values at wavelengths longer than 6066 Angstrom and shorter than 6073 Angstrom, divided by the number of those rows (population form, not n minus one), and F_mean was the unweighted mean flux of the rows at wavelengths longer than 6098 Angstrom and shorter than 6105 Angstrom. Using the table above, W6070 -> 2.24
